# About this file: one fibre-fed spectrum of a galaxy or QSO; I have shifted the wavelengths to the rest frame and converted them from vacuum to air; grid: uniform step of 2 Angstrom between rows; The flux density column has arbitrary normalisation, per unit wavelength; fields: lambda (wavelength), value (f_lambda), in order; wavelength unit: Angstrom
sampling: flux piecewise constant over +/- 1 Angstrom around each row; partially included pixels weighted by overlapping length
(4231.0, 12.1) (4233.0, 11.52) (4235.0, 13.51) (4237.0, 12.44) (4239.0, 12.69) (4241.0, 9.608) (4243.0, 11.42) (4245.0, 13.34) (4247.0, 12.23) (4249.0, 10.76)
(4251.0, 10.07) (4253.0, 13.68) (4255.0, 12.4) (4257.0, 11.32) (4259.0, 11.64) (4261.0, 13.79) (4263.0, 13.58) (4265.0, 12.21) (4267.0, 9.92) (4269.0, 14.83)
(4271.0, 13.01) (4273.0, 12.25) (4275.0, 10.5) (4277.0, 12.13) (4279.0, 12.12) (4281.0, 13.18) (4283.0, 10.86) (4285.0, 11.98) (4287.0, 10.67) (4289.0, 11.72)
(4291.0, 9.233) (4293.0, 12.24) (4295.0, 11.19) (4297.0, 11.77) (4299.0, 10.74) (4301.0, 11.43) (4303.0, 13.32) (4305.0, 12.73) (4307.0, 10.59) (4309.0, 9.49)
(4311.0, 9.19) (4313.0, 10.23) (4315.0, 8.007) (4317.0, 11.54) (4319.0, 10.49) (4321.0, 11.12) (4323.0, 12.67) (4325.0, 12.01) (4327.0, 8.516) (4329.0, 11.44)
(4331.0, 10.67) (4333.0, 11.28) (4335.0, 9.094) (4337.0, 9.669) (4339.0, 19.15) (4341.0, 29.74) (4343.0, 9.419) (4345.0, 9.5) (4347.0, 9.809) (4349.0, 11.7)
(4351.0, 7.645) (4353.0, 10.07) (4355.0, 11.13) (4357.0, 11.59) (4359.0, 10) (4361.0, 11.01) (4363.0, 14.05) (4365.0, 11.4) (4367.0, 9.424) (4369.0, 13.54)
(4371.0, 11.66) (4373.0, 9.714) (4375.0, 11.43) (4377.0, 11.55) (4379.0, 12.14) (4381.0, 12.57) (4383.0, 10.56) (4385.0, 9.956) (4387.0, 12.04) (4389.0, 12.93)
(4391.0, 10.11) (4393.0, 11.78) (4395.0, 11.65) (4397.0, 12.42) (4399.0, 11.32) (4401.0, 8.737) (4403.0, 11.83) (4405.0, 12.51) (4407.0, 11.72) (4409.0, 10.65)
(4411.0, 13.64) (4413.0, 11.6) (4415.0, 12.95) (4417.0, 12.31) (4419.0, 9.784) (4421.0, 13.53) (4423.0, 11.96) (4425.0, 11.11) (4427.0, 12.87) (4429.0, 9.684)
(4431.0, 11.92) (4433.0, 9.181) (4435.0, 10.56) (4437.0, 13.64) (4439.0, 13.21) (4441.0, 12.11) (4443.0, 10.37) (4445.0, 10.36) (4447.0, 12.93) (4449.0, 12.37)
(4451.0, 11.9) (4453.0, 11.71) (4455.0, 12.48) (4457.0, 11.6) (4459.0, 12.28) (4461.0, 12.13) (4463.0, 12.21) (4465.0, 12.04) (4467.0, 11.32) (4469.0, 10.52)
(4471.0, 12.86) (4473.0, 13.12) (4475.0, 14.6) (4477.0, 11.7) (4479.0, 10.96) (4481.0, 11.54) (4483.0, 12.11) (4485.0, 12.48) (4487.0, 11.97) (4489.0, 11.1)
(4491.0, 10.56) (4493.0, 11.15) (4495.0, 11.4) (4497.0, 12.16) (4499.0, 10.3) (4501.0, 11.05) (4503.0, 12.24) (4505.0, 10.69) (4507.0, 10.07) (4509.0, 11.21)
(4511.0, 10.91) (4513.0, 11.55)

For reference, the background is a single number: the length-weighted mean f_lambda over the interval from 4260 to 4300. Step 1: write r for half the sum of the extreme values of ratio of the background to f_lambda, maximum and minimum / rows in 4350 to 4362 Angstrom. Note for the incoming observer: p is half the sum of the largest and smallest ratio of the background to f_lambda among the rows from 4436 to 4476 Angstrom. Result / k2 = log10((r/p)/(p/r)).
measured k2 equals 0.24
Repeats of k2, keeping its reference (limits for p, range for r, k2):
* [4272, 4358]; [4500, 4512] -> 0.08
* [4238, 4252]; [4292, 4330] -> 0.10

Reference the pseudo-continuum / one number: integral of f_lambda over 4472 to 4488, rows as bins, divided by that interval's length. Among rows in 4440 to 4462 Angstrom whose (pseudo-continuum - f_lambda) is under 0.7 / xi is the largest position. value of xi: 4461.0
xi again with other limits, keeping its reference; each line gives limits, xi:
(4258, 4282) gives 4281.0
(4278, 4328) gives 4325.0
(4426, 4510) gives 4503.0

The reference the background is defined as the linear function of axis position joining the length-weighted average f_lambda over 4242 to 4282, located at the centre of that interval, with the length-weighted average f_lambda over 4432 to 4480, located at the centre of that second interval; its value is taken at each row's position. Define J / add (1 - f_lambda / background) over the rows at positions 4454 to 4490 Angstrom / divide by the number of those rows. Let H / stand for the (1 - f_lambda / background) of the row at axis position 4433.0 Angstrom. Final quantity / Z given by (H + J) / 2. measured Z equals 0.110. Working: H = 0.23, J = -0.013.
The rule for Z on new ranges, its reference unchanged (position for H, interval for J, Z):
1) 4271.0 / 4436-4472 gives -0.036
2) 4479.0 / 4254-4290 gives 0.043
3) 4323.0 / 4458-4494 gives -0.024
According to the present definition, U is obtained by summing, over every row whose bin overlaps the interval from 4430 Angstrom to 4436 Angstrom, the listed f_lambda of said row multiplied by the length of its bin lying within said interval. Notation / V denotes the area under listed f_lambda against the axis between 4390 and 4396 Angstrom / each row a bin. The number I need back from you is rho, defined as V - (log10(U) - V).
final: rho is 132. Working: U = 63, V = 67.1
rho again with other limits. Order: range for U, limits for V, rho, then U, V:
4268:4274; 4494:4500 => 134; 80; 67.7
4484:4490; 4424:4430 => 133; 71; 67.3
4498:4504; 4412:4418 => 146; 67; 73.7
